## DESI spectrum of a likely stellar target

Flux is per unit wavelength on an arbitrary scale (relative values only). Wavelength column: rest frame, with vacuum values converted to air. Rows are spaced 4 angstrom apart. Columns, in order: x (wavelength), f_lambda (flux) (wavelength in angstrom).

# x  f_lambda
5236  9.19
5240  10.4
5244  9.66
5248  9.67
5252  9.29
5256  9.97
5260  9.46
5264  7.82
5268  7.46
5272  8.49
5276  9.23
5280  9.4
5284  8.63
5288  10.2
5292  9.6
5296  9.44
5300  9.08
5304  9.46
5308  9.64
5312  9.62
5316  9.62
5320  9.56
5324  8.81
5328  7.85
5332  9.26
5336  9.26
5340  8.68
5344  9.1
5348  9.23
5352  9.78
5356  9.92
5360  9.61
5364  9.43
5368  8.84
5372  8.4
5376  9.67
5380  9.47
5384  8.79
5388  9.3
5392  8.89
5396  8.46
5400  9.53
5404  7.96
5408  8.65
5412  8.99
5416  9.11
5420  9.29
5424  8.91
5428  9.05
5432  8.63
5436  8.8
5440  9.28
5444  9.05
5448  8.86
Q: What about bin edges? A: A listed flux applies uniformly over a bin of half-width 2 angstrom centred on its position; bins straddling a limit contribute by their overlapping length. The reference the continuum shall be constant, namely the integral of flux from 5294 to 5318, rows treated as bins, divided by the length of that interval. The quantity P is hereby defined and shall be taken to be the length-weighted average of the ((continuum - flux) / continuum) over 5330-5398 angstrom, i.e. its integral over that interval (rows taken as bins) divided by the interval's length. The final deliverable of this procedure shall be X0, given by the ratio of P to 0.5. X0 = 0.062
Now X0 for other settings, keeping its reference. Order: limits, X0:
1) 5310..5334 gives 0.075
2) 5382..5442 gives 0.120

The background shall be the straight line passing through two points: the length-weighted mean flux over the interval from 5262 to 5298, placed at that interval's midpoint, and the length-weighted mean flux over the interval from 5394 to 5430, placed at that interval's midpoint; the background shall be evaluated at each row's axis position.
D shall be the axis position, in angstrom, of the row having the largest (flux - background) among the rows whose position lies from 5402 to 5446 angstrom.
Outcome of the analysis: 5420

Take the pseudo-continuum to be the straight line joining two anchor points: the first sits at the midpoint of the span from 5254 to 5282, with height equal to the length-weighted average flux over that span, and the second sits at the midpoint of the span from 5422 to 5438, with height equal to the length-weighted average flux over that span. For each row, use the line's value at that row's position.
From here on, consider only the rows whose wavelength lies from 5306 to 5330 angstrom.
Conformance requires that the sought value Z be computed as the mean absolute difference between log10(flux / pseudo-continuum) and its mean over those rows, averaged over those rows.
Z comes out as 0.028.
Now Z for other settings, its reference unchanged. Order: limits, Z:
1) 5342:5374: 0.019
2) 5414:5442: 0.010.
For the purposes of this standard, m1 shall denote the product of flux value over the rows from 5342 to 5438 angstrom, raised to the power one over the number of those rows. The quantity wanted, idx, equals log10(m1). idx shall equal 0.957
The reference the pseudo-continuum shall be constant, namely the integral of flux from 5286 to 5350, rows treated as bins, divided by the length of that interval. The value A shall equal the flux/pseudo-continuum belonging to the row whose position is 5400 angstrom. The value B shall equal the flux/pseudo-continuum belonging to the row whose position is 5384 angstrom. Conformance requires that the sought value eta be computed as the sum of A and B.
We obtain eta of 1.98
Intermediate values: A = 1.03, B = 0.95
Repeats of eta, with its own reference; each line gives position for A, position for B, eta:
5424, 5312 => 2.00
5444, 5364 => 1.99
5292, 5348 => 2.03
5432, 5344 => 1.91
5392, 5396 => 1.87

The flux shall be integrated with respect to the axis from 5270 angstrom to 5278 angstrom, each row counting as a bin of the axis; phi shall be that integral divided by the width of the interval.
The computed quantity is 8.9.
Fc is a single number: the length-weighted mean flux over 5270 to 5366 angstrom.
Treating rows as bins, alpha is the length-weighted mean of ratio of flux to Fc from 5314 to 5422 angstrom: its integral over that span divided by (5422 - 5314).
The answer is 0.98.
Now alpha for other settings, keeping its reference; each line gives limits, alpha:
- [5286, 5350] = 1.00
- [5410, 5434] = 0.97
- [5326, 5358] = 0.98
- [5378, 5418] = 0.96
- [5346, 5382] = 1.01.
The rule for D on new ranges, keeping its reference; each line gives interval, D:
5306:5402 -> 5356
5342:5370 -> 5356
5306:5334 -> 5308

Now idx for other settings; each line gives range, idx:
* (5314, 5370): 0.964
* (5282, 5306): 0.973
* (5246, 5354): 0.961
